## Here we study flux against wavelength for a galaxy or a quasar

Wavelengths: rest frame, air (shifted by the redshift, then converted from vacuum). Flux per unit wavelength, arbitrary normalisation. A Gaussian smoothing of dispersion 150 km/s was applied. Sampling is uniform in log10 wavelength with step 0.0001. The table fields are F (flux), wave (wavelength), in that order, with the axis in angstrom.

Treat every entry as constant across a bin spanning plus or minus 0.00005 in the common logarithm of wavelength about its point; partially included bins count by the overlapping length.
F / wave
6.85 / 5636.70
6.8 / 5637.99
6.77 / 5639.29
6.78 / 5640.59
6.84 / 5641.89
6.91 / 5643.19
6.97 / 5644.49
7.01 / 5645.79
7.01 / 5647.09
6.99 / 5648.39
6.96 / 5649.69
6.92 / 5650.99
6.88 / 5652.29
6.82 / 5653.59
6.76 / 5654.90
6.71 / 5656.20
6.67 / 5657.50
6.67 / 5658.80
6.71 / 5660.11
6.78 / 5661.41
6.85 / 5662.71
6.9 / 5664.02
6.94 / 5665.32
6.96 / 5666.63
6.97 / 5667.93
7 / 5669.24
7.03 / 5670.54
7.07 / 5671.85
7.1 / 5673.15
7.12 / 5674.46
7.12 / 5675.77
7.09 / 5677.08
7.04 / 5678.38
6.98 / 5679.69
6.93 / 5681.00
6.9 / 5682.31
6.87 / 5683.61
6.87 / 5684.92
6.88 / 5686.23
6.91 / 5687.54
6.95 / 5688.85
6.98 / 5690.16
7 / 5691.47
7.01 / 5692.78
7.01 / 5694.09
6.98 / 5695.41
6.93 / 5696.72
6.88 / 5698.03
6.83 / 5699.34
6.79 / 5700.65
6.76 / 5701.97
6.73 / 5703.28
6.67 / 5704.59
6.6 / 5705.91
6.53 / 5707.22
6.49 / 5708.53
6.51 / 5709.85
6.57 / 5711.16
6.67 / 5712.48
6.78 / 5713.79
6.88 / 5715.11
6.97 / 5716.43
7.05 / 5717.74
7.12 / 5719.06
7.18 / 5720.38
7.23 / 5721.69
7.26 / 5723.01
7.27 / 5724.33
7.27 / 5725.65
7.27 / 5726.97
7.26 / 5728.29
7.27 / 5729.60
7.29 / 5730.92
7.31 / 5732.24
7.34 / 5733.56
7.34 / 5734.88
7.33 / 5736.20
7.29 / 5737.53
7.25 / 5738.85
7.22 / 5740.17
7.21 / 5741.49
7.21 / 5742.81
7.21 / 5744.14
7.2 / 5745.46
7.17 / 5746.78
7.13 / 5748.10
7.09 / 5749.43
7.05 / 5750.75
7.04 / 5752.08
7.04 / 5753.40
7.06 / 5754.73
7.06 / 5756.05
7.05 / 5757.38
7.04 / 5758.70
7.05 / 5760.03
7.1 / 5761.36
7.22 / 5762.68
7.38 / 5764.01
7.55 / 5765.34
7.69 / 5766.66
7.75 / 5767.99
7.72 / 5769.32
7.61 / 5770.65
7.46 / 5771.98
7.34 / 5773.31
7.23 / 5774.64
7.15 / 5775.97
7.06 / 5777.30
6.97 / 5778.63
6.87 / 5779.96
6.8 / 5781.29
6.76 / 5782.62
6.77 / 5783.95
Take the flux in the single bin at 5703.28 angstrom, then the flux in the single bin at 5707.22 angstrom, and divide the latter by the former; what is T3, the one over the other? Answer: 0.97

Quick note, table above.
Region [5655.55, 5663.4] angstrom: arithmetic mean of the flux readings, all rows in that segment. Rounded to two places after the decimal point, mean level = 6.73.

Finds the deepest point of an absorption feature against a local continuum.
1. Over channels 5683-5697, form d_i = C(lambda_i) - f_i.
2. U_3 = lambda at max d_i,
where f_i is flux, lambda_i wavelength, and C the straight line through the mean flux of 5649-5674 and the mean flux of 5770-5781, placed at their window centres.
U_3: 5684.92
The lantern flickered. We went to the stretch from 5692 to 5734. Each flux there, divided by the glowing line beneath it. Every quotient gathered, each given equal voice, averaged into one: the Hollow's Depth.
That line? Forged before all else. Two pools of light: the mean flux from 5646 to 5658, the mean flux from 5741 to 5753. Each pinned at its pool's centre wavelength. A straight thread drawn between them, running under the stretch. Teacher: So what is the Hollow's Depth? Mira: 0.99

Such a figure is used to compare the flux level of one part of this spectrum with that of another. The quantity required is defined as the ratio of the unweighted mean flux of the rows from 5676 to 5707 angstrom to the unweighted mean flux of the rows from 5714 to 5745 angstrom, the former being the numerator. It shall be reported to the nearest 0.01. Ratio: 0.96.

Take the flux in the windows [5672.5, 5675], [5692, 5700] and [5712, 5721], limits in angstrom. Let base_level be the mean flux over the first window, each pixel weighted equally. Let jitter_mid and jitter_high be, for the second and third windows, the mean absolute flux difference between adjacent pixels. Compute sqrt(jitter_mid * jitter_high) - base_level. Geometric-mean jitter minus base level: -7.05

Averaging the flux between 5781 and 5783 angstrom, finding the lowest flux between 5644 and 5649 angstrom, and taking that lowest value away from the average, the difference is -0.19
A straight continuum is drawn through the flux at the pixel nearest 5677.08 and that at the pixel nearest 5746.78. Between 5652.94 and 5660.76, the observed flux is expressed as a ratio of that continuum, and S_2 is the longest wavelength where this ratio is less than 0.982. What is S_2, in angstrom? 5660.11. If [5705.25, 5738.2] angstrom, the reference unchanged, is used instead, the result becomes 5716.43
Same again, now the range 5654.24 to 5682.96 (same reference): 5682.31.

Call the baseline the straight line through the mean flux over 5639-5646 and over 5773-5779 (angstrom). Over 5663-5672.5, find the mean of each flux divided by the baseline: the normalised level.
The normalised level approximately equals 1.01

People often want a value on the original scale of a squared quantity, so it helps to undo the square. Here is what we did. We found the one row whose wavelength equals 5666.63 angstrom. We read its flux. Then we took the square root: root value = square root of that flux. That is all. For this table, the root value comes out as 2.64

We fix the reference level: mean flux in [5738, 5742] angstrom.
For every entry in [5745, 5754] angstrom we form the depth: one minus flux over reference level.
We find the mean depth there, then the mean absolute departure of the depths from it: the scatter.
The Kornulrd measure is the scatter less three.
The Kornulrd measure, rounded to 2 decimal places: -2.99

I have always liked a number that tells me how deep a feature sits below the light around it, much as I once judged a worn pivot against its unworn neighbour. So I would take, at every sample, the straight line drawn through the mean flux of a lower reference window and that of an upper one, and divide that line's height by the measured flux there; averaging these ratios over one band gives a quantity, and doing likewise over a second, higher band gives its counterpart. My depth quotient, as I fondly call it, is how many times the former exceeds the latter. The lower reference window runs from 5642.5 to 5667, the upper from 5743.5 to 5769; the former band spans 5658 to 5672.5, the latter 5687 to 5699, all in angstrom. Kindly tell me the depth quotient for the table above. 0.996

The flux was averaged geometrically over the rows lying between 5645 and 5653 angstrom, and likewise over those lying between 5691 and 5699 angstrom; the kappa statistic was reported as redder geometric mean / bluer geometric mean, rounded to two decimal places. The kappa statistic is 1.00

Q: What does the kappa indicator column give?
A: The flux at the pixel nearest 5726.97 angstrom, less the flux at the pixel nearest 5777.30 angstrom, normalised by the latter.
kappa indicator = 0.03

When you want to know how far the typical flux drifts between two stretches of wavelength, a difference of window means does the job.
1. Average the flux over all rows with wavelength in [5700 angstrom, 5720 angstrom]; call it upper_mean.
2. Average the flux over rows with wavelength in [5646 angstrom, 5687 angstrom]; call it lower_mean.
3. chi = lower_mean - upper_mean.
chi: 0.2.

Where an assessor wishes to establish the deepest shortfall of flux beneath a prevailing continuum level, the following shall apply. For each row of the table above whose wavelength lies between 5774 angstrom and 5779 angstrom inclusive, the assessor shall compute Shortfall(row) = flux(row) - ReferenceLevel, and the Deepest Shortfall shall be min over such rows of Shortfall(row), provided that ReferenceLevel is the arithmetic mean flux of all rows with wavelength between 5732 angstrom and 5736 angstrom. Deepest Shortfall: -0.36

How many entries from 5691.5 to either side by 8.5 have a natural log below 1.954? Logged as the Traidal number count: 13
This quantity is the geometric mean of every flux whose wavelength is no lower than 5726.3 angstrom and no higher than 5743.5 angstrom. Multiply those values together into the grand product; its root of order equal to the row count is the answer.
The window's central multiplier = 7.28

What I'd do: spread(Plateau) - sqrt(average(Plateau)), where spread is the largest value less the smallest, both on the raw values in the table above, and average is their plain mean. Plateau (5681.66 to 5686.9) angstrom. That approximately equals -2.59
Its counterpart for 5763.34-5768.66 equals -2.39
